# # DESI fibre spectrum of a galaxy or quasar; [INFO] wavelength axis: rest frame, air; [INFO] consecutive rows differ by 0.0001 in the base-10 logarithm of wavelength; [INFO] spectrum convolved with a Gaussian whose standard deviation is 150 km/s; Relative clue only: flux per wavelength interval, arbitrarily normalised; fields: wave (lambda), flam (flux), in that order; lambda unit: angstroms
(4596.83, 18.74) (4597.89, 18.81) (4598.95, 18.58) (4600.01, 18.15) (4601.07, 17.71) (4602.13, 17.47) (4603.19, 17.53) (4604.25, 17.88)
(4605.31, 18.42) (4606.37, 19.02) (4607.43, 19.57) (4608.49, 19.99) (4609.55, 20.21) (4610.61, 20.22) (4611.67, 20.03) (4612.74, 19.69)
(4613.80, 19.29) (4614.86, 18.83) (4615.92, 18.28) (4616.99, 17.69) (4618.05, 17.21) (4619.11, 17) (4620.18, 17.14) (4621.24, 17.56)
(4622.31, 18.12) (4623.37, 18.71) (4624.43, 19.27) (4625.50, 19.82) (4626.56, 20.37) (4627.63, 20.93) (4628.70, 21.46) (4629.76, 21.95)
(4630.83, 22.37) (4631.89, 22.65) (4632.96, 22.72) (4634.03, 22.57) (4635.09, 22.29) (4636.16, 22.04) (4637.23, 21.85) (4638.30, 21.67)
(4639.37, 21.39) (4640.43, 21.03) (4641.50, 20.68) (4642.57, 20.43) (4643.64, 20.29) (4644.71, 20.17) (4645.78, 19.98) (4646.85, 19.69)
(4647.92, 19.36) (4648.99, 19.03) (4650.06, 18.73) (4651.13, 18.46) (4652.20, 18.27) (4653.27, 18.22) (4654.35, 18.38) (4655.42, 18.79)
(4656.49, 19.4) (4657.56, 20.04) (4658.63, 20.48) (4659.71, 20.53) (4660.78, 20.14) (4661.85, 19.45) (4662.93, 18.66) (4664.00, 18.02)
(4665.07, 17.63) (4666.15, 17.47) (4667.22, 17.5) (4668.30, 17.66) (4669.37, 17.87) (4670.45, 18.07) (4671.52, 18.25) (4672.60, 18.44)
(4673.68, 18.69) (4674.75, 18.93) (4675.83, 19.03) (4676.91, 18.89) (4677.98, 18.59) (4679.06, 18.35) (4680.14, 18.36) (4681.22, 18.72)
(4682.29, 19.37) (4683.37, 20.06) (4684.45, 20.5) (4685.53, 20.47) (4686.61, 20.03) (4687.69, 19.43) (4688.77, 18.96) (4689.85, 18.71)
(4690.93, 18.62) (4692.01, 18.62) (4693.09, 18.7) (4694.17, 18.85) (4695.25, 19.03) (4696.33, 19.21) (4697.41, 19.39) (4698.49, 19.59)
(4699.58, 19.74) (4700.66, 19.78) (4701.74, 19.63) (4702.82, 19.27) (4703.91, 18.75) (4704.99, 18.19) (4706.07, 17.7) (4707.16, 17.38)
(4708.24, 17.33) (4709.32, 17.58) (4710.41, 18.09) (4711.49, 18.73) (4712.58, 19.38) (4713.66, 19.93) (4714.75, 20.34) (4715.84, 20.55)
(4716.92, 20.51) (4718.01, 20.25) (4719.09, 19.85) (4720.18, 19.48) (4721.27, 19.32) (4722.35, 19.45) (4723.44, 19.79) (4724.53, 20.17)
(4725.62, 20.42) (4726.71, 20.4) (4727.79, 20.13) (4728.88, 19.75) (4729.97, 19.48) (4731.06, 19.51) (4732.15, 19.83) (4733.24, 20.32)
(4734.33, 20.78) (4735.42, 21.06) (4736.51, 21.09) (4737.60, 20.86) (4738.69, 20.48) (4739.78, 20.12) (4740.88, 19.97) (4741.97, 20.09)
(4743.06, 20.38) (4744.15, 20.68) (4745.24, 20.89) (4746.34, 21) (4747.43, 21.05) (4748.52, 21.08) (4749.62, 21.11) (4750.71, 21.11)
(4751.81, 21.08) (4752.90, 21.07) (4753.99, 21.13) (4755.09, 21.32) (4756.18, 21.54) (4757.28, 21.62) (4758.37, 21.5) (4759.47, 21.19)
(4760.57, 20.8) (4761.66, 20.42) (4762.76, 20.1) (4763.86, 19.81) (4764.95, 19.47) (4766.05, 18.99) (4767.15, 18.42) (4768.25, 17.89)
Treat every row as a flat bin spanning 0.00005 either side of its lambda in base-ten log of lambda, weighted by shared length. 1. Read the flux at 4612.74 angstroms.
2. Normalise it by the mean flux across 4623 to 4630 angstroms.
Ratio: 0.97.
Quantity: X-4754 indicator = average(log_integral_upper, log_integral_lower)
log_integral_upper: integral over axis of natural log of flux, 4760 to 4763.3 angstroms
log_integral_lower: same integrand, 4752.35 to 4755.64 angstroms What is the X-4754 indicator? 10.0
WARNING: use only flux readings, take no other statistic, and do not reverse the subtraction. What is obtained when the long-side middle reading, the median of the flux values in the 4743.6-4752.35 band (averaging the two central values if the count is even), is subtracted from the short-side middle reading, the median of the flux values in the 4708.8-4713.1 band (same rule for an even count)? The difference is -2.7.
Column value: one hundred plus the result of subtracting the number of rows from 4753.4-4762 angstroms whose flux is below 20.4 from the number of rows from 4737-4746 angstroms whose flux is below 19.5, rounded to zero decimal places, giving 100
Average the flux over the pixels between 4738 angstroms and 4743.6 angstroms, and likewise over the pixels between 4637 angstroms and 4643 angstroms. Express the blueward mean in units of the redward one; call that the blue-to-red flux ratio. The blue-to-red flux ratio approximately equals 1.05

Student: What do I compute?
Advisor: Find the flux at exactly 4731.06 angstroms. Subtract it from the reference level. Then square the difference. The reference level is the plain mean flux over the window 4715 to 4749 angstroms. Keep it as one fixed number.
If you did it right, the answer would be 0.60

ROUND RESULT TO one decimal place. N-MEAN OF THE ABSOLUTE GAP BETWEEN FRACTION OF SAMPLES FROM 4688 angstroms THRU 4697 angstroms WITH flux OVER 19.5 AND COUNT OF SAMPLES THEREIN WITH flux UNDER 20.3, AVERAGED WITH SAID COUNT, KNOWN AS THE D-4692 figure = 8.0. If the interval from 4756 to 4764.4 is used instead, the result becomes 1.5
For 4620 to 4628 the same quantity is 5.8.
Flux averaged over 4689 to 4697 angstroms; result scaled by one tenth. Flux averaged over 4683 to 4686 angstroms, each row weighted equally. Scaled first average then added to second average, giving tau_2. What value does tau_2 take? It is 22.2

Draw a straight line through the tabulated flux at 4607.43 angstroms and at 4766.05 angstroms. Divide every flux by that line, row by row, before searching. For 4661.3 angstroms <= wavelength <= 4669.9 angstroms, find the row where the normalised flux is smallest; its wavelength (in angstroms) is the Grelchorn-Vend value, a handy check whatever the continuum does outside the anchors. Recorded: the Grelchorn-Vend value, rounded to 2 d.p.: 4666.15 angstroms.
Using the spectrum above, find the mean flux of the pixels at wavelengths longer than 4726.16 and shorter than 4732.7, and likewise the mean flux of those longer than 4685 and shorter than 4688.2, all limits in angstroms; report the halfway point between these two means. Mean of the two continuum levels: 19.9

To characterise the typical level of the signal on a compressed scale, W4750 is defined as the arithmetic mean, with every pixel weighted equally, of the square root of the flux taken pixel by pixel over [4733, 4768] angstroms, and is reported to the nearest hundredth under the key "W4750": 4.54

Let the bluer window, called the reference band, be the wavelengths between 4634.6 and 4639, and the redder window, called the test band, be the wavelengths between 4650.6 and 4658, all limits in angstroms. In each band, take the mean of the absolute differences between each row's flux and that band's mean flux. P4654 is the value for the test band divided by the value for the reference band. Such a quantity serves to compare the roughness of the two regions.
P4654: 2.6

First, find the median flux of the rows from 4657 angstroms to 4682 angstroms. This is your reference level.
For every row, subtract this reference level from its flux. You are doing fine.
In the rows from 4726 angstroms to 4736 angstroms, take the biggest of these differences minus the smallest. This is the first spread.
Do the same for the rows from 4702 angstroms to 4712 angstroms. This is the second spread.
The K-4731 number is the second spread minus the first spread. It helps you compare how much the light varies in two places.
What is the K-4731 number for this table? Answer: 0.4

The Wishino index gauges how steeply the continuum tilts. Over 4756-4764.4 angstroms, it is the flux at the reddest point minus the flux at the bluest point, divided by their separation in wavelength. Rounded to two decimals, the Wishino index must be -0.23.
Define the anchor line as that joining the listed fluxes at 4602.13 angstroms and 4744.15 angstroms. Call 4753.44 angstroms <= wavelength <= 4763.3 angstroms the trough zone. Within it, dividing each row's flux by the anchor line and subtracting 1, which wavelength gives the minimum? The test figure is 4762.76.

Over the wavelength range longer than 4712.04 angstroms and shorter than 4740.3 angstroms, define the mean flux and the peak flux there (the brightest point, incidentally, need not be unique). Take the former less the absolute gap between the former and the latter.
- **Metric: 19.2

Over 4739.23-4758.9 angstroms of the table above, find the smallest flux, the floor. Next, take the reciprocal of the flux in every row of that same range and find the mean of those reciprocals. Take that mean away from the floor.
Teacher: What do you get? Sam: 19.9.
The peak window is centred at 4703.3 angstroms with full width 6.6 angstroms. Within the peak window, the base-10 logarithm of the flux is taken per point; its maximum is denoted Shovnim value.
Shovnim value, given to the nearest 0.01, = 1.30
